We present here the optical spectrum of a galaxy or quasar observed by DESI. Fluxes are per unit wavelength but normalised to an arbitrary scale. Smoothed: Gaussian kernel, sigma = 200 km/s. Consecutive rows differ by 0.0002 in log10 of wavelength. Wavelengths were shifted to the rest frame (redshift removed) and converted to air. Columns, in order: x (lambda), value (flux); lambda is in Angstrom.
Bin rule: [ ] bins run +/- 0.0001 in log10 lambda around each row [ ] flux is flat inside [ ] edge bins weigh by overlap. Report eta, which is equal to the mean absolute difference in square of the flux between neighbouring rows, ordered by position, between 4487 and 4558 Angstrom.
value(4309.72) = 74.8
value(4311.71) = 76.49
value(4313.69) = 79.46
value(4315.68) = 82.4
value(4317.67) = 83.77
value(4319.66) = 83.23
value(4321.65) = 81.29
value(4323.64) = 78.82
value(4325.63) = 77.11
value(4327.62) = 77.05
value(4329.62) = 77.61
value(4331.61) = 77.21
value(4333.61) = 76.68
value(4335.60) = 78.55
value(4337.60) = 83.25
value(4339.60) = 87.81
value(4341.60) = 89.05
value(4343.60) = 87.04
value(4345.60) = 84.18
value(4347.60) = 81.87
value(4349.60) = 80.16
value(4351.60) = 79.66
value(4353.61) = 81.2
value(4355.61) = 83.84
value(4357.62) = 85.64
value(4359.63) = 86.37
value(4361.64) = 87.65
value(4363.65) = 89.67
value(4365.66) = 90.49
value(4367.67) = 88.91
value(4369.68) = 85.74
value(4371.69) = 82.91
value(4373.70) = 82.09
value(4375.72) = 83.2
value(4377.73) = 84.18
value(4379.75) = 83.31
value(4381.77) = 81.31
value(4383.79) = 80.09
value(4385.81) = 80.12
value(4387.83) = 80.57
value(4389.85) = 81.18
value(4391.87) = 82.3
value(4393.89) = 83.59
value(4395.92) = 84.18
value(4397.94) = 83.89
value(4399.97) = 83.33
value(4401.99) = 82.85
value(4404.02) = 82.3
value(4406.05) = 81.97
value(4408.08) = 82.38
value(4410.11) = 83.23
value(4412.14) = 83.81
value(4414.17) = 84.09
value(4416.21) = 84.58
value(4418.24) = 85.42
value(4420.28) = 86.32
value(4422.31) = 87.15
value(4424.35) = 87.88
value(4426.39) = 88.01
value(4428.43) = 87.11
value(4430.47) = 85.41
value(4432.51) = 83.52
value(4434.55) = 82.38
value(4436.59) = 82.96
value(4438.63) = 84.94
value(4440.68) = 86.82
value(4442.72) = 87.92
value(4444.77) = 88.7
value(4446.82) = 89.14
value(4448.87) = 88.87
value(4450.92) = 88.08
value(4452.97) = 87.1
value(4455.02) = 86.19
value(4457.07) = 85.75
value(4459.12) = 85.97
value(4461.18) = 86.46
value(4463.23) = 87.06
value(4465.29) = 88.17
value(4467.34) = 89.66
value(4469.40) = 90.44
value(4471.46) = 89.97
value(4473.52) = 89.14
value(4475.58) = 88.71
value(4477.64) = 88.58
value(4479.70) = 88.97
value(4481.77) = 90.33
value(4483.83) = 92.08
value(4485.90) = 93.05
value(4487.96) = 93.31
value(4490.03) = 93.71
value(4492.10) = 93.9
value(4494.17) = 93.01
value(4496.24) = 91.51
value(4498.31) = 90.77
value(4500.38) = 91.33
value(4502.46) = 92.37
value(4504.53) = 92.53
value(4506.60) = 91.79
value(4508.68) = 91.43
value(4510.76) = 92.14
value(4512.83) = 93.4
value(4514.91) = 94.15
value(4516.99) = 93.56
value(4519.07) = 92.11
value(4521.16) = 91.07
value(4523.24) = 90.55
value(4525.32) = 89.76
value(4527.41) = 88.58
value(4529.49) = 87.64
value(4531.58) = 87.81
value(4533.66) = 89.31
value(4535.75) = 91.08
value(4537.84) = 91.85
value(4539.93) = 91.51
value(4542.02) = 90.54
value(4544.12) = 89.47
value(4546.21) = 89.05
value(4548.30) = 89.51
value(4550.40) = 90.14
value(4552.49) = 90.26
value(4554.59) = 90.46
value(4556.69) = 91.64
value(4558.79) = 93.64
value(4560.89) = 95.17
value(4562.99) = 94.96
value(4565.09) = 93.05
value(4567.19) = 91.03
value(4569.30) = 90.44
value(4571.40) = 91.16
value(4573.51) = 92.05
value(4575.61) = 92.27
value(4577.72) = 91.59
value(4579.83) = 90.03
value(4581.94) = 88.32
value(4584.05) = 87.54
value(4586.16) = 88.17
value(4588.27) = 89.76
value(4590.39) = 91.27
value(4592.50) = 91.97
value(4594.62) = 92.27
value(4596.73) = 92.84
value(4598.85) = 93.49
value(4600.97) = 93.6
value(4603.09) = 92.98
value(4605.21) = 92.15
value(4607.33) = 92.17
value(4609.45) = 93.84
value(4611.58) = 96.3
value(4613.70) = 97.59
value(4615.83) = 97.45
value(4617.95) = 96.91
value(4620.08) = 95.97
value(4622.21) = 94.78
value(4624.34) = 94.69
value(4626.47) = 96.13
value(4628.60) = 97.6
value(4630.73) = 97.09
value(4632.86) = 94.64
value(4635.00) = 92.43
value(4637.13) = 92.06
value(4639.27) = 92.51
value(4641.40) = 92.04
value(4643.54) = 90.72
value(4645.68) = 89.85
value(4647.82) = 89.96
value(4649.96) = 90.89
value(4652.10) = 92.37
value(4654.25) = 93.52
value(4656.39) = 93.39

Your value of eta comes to 140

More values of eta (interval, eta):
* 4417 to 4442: 196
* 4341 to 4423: 195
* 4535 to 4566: 155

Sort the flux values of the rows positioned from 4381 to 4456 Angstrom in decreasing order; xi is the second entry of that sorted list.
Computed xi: 88.87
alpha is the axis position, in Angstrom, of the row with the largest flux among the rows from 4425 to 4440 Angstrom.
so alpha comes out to 4426.39 Angstrom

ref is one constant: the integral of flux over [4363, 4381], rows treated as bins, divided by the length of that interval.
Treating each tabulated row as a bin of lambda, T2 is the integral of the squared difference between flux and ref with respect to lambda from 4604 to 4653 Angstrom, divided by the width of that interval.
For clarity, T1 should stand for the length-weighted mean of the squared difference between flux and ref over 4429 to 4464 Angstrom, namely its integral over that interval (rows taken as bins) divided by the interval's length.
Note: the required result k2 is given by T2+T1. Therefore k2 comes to 82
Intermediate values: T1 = 4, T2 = 77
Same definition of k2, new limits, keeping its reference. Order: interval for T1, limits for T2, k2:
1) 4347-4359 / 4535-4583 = 52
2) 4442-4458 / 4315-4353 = 37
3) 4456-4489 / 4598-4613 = 87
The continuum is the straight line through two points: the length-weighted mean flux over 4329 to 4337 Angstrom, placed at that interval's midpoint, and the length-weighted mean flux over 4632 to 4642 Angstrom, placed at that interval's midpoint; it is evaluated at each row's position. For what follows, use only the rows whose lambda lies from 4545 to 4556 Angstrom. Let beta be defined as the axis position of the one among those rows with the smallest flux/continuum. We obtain 4546.21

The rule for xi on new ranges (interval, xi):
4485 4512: 93.71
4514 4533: 93.56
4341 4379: 89.67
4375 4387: 83.31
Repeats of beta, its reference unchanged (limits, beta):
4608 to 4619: 4609.45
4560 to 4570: 4569.30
